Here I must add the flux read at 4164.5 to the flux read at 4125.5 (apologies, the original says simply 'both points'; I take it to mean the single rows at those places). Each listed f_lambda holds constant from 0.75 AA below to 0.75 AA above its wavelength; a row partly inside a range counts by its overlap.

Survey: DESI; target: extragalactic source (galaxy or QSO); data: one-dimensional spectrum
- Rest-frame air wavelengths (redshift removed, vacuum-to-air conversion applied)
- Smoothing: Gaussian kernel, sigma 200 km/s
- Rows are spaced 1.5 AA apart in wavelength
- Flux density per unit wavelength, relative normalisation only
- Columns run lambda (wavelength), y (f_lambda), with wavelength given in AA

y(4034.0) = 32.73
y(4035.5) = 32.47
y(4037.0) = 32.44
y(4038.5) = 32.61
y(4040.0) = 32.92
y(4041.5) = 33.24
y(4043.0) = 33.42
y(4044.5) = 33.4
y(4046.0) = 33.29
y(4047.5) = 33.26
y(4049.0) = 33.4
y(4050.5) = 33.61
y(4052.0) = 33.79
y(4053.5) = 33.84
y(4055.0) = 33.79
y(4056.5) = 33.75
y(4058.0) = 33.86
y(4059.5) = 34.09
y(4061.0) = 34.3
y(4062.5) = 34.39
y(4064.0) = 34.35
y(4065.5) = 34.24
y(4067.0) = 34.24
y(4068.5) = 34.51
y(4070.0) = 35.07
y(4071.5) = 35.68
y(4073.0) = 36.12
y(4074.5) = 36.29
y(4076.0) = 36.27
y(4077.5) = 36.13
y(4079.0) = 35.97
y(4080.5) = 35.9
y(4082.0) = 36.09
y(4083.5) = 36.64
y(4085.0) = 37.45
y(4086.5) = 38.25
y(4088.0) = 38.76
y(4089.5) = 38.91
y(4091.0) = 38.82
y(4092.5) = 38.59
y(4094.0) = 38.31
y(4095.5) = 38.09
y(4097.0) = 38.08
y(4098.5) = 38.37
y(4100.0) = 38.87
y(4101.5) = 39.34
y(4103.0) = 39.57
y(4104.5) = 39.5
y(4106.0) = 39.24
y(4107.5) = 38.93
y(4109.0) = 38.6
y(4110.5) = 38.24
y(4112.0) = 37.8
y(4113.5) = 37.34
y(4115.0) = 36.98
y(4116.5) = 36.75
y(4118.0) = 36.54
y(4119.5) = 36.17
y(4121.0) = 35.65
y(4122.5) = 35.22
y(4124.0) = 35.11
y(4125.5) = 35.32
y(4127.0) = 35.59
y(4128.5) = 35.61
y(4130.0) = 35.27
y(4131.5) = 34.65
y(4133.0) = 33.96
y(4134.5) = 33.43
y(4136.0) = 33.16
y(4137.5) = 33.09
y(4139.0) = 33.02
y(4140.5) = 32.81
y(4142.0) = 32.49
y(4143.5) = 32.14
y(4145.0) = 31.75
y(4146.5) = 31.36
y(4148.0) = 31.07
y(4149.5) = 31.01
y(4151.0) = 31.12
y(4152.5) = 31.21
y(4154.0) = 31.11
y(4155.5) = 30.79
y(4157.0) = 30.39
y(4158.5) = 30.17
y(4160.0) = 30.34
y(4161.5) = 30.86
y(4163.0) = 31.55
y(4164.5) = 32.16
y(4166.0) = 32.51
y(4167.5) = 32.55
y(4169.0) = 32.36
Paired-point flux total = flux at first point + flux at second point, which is 67.5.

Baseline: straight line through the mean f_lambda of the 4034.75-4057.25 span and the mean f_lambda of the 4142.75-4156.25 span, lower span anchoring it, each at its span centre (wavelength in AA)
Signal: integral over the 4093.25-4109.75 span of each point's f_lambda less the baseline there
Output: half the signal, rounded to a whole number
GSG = 54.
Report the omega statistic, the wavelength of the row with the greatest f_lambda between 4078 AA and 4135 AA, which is 4103.0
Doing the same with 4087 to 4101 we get 4089.5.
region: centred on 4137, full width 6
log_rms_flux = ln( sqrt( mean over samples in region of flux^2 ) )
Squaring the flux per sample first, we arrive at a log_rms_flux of 3.50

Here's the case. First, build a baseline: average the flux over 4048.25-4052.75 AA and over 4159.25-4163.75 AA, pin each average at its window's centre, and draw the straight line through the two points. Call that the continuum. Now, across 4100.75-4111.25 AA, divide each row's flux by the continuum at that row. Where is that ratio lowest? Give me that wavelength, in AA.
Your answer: 4110.5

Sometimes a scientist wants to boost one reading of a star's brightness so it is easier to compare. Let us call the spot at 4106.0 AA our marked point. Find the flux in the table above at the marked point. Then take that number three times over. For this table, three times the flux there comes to 118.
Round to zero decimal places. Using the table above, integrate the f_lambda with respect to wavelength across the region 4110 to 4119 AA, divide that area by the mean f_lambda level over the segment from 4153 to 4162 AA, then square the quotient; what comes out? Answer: 120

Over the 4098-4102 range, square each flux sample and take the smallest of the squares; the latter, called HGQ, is 1472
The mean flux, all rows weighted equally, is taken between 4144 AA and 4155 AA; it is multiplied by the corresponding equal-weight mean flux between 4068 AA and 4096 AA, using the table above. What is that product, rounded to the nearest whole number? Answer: 1154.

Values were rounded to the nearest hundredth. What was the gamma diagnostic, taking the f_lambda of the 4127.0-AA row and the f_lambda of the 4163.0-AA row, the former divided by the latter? 1.13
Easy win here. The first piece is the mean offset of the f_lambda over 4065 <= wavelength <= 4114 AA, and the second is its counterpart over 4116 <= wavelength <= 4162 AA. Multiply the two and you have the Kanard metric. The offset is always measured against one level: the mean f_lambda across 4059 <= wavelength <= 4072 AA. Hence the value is -4.0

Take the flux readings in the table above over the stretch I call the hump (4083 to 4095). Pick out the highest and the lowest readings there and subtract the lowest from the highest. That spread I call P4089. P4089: 2.3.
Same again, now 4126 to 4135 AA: 2.2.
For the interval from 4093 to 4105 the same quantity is 1.5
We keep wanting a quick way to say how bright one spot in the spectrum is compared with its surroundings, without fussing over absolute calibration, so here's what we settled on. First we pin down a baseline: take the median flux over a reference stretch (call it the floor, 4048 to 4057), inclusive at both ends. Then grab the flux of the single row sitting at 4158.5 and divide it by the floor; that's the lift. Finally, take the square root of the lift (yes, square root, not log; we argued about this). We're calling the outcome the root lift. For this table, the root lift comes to 0.95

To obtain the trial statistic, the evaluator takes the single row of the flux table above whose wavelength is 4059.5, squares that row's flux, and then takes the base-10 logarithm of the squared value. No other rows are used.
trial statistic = 3.07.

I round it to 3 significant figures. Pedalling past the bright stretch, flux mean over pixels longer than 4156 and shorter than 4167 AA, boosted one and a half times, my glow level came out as 46.7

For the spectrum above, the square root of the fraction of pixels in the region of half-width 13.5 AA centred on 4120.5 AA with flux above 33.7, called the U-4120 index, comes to 1.00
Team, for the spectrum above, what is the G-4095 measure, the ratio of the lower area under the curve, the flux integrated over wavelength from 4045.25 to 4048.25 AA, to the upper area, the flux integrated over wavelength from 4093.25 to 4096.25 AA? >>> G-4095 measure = 0.87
